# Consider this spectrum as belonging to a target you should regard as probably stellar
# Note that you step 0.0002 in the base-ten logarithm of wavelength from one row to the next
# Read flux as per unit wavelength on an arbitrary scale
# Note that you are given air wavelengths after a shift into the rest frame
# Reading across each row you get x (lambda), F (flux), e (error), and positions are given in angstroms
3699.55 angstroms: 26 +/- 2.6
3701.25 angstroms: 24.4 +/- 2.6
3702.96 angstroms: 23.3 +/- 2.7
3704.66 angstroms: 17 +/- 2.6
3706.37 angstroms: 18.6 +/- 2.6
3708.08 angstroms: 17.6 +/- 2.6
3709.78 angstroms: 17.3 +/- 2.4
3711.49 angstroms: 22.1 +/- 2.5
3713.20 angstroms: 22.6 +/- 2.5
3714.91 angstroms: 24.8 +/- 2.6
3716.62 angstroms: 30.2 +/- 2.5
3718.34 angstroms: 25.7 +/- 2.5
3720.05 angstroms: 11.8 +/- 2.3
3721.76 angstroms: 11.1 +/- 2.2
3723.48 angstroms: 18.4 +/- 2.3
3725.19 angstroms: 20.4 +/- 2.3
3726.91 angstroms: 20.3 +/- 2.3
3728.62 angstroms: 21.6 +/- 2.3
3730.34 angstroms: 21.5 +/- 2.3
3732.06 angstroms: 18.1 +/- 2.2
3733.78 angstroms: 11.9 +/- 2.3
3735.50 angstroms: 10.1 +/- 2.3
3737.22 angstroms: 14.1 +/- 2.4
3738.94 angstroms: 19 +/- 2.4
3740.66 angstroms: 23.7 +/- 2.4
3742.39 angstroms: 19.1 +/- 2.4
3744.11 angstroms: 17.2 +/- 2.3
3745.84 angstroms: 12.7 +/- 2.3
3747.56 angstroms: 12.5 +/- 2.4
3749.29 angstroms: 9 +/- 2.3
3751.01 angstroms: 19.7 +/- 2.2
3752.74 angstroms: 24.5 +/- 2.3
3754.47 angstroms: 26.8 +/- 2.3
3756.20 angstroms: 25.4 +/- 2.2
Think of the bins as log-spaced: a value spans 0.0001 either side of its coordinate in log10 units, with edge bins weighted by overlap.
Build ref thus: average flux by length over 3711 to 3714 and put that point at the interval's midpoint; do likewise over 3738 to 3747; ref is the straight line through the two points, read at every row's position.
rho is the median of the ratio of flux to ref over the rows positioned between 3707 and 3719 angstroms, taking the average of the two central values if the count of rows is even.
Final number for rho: 1.01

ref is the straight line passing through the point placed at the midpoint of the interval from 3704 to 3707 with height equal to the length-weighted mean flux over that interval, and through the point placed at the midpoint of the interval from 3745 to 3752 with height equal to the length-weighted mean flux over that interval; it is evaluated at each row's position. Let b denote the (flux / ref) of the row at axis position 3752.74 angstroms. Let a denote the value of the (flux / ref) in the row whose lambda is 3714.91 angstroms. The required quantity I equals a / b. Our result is 0.8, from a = 1.5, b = 1.84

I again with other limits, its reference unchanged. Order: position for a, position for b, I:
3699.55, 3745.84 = 1.6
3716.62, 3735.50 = 2.7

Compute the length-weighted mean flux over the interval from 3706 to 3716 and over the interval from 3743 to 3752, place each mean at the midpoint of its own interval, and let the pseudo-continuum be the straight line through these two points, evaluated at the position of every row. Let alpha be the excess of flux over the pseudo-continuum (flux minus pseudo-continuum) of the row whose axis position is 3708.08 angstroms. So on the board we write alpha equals -4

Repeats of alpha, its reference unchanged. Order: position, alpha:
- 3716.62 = 10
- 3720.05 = -7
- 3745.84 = -2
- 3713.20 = 2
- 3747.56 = -2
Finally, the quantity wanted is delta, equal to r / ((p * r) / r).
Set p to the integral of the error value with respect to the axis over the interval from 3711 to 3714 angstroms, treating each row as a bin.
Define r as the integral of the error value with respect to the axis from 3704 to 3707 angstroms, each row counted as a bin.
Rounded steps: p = 7.5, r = 7.8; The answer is 1.04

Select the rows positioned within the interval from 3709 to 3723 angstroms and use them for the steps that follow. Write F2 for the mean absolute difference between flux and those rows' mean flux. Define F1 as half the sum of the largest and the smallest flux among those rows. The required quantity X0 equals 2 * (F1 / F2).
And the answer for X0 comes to 8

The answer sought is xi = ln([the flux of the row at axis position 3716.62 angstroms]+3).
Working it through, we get 3.50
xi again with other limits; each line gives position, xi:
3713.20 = 3.24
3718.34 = 3.36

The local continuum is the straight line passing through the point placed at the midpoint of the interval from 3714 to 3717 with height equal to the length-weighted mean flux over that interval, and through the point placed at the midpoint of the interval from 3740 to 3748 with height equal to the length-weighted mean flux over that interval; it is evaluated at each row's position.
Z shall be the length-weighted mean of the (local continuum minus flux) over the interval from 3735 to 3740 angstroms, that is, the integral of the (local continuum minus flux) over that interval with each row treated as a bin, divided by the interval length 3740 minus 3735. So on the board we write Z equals 4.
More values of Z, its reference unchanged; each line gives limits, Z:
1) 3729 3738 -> 5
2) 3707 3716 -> 7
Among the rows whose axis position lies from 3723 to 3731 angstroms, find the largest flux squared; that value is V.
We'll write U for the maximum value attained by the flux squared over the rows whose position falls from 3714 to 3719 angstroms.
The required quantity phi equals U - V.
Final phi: 445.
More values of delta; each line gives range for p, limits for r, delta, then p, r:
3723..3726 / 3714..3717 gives 1.11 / 6.9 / 7.7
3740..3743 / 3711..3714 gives 1.04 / 7.2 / 7.5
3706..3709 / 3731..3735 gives 1.16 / 7.8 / 9.0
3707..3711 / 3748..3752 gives 0.90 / 10.0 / 9.1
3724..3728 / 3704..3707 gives 0.85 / 9.2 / 7.8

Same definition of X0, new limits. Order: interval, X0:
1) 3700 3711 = 15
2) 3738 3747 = 13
